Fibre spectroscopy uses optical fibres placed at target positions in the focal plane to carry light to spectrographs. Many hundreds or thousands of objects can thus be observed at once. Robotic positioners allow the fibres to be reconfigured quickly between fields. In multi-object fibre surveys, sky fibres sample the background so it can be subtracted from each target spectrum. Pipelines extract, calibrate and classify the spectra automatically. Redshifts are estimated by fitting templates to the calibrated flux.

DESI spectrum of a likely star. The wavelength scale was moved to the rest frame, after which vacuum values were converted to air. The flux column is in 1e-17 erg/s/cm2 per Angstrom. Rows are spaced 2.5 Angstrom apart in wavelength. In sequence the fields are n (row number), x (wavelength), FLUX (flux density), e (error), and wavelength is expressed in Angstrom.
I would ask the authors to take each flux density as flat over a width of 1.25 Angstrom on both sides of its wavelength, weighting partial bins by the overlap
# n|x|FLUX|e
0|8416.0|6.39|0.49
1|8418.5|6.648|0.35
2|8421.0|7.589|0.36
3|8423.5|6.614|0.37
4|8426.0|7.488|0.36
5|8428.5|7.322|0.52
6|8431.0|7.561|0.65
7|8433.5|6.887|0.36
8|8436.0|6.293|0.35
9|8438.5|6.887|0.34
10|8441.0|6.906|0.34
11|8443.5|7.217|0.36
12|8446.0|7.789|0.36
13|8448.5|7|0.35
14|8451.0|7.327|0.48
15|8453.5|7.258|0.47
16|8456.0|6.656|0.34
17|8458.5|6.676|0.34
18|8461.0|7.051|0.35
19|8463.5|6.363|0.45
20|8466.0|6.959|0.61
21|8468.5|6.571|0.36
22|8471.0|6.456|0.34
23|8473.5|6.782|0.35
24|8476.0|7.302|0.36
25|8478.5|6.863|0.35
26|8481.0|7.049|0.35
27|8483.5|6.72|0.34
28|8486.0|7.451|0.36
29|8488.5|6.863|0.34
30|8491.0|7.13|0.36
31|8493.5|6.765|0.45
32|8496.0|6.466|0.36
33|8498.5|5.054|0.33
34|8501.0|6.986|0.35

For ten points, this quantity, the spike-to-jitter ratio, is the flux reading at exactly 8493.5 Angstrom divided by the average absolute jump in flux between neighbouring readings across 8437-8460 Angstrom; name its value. 20.0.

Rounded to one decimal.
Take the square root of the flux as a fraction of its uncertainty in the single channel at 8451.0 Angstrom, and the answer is 3.9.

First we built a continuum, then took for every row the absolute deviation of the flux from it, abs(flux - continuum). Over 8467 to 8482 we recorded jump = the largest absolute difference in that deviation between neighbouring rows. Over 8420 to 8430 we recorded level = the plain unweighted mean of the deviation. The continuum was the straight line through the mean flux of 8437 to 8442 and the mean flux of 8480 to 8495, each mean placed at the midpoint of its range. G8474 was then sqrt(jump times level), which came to 0.41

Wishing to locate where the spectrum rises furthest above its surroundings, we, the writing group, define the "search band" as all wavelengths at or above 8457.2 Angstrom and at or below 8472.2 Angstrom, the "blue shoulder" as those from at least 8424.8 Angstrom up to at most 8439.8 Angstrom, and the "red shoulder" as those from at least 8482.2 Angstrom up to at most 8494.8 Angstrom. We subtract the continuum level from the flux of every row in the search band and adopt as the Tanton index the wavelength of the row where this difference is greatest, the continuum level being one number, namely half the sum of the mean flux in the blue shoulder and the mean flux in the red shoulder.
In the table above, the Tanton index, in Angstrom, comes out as 8461.0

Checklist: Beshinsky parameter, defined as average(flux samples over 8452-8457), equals 7.0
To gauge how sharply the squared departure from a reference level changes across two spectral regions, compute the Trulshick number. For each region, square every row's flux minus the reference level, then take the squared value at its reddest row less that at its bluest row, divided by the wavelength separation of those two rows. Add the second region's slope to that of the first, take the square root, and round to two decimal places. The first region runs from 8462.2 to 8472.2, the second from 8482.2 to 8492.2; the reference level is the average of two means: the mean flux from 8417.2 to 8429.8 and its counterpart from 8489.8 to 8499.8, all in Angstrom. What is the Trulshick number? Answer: 0.11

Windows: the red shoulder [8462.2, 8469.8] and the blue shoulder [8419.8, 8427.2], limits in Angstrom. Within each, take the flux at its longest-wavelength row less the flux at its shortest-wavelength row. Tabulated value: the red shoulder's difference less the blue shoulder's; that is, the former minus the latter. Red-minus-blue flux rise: 0.3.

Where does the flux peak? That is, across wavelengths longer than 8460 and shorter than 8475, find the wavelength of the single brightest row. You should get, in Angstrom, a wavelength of 8461.0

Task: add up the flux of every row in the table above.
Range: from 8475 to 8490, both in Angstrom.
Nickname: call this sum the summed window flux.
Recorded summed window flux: 42.2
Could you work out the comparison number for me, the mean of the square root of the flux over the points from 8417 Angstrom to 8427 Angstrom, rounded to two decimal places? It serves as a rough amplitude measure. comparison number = 2.66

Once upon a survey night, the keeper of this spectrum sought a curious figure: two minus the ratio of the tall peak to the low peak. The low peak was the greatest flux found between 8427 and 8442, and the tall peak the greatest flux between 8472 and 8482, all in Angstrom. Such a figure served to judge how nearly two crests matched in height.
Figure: 1.03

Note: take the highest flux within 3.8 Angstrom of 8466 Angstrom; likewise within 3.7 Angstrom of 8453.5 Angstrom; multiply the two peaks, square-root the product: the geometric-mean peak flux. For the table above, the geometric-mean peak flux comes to 7.14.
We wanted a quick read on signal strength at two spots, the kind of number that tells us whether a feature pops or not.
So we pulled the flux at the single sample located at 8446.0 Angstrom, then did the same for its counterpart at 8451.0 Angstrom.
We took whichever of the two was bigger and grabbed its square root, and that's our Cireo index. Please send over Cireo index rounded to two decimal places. 2.79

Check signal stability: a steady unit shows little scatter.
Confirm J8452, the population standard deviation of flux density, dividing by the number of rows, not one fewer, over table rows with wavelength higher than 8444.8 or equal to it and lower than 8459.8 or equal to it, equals 0.395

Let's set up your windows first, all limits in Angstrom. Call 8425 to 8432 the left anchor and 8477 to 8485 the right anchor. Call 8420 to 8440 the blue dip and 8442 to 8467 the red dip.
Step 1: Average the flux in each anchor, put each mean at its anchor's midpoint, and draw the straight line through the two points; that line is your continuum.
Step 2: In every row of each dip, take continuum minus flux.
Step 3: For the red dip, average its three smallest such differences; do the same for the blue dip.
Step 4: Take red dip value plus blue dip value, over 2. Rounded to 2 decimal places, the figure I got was -0.15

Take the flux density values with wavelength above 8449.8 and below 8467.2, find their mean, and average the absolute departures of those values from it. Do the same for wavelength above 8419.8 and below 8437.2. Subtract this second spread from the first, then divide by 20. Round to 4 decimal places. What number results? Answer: -0.0075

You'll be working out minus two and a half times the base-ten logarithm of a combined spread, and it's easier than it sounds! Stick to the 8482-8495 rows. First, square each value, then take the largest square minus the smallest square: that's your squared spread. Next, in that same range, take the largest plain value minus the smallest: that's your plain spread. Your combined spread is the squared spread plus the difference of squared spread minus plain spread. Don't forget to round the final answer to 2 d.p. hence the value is -3.25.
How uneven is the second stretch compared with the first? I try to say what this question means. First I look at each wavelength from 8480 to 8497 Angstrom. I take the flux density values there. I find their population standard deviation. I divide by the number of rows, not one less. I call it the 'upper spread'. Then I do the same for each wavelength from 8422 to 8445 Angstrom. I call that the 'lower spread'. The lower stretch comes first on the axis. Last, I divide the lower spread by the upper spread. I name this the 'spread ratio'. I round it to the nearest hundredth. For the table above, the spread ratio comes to 1.32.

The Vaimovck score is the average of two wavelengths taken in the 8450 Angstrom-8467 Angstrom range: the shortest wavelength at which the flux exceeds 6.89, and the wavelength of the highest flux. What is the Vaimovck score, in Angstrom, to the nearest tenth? 8451.0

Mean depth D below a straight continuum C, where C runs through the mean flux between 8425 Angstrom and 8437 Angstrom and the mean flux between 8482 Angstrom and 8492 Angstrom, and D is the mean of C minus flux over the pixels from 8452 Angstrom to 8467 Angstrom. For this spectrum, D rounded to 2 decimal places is 0.25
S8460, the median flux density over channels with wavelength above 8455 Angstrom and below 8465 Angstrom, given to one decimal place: 6.7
